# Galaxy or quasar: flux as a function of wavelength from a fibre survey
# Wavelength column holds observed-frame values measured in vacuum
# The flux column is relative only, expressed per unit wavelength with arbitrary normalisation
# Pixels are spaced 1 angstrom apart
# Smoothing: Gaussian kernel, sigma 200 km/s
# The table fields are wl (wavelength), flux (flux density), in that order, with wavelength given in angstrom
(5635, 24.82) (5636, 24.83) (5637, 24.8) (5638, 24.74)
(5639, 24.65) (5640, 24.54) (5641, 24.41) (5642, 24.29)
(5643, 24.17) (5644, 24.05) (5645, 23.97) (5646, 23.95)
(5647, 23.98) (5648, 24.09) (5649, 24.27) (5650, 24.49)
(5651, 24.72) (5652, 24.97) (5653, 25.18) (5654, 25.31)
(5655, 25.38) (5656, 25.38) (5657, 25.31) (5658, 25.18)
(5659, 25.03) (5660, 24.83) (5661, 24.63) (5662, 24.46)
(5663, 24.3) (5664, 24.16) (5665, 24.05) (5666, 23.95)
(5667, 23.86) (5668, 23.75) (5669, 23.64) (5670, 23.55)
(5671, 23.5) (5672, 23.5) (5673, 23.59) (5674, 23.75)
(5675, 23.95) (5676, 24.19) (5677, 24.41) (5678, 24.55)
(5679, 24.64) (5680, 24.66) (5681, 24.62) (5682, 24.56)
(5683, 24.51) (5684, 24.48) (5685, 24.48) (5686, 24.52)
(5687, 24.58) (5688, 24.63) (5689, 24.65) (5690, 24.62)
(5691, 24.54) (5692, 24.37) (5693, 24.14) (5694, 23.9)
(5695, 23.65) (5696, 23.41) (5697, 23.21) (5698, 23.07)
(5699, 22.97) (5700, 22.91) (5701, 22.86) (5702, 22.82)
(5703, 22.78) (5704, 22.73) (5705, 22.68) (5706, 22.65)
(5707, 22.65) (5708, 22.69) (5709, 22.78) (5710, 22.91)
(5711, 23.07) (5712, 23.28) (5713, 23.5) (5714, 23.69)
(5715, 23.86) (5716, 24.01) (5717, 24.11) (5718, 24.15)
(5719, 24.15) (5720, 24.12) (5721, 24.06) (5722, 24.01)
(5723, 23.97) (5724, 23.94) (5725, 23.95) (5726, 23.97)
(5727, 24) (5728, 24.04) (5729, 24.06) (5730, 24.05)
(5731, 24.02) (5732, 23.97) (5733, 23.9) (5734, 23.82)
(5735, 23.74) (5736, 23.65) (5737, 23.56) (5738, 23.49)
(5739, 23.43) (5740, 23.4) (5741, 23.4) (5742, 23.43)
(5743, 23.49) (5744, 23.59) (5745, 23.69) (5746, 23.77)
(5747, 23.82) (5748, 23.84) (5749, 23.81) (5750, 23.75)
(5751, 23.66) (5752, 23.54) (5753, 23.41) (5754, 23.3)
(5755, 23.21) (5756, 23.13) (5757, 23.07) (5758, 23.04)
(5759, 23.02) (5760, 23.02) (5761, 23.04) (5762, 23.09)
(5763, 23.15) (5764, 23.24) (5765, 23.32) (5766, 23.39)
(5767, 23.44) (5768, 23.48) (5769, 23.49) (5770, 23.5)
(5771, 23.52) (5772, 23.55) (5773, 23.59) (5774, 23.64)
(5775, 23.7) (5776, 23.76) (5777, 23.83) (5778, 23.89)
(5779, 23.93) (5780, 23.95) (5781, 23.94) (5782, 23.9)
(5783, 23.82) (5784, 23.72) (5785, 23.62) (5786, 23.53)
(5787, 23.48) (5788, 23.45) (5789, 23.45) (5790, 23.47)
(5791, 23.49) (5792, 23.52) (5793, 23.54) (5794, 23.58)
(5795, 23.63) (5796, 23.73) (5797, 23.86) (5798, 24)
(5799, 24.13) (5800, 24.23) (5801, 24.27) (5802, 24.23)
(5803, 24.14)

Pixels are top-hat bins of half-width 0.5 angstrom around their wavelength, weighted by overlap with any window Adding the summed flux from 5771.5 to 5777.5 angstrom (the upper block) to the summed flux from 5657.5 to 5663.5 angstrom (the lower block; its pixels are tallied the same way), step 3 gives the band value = 290.5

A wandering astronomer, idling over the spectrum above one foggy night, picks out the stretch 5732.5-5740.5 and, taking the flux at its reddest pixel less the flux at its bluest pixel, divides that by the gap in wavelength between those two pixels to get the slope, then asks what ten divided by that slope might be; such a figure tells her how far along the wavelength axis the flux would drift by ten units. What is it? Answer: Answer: -140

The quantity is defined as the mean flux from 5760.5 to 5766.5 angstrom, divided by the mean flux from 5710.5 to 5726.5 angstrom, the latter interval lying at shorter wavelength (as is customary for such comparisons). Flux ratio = 0.97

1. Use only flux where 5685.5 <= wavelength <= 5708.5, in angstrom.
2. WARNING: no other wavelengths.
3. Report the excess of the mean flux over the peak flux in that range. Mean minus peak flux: -1.1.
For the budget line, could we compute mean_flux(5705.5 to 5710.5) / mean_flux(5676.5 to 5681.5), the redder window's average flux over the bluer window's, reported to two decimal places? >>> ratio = 0.93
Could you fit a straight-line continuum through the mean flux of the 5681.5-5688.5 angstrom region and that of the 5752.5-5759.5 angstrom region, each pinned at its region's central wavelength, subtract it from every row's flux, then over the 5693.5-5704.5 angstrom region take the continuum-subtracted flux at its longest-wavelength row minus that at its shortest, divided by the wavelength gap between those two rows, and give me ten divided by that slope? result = -102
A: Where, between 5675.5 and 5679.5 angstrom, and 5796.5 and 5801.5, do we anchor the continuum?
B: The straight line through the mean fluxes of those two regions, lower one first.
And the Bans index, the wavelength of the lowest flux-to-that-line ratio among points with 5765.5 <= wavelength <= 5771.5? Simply 5766 angstrom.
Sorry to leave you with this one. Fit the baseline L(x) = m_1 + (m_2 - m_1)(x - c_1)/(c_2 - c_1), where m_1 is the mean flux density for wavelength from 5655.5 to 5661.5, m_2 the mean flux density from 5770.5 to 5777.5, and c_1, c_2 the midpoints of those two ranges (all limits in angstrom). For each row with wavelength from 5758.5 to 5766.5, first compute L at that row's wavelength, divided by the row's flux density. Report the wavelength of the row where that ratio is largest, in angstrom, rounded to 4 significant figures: 5759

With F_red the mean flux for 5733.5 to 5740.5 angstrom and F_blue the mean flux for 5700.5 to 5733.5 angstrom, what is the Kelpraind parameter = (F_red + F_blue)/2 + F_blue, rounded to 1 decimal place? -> 47.1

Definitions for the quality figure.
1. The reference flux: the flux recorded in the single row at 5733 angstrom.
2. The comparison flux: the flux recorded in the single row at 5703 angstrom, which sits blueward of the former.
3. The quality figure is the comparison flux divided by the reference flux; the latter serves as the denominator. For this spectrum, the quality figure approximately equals 0.95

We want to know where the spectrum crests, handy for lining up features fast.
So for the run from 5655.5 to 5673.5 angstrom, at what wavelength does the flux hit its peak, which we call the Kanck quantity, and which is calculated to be 5656 angstrom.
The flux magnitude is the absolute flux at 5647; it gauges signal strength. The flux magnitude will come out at 24.0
